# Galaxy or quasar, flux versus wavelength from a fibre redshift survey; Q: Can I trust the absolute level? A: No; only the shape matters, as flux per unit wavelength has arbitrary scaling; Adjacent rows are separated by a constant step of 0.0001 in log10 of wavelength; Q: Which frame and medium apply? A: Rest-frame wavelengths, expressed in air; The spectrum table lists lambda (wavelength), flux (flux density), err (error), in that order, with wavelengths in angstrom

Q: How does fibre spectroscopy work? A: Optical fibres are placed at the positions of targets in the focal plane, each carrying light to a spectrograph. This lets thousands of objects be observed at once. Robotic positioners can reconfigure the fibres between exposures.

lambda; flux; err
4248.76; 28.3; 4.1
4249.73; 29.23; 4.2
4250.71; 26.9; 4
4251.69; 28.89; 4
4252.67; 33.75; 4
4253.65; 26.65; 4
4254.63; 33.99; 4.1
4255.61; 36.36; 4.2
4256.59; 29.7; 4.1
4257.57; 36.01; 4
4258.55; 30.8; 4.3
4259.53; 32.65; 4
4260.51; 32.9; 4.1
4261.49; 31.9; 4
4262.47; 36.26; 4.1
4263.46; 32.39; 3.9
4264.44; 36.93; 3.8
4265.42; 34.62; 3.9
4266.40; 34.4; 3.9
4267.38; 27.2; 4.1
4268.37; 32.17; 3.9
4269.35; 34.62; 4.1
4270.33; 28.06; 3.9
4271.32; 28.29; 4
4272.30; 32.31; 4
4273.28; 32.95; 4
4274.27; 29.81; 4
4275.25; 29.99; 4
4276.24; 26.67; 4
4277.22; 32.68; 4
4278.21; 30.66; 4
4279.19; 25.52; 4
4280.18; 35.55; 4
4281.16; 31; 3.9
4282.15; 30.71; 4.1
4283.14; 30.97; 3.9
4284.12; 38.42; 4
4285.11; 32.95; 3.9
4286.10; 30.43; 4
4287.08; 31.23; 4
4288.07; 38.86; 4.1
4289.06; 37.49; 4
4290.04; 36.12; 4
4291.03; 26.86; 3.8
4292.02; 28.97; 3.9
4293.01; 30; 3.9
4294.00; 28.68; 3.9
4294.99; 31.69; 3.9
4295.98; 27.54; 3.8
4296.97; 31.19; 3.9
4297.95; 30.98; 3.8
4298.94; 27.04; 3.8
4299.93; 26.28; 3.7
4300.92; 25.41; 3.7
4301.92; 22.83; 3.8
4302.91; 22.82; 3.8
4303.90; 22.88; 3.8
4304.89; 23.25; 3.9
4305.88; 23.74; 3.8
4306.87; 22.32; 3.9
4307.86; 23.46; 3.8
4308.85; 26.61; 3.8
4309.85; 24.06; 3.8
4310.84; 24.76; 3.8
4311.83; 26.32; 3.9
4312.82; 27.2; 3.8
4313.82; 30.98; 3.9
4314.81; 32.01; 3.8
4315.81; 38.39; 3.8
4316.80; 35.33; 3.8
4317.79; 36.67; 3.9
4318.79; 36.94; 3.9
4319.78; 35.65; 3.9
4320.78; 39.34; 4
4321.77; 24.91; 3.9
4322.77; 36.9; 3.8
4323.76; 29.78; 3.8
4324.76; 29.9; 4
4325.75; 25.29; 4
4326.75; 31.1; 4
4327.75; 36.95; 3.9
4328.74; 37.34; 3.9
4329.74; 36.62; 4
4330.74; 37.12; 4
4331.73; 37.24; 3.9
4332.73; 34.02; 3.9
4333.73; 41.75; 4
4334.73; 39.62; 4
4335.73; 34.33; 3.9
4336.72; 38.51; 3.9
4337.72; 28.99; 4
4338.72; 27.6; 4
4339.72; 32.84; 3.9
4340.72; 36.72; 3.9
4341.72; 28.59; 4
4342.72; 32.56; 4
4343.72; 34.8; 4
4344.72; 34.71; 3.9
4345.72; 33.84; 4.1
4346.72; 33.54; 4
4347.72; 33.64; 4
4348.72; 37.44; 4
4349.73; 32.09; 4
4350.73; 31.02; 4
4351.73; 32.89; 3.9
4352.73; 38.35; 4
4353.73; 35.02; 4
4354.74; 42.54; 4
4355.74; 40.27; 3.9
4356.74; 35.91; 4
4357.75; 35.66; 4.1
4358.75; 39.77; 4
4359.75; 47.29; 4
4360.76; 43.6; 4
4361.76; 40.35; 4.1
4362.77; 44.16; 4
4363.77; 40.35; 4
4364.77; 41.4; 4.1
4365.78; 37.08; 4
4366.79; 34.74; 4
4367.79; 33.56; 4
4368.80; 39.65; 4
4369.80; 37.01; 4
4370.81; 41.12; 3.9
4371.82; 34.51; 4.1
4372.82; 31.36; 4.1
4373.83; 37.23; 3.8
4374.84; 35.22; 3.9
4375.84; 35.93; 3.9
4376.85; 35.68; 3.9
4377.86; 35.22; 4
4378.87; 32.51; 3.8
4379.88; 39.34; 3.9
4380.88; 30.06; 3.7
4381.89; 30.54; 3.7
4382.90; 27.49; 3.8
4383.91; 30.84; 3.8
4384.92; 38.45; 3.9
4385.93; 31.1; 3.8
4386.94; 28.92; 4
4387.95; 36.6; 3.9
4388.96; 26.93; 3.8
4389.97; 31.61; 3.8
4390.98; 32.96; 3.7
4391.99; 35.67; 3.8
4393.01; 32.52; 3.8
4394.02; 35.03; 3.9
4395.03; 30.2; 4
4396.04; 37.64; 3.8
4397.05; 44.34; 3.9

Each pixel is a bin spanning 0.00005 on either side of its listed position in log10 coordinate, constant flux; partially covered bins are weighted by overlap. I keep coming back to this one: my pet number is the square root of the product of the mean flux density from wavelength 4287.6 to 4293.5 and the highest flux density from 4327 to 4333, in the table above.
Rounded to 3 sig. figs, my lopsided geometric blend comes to 35.1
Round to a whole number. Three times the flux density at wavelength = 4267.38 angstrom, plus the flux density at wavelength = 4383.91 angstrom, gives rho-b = 112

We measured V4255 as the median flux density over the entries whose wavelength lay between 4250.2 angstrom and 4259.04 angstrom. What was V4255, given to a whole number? 31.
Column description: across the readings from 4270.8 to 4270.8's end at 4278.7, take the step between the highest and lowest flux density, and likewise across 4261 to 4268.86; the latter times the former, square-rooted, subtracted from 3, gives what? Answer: -4.8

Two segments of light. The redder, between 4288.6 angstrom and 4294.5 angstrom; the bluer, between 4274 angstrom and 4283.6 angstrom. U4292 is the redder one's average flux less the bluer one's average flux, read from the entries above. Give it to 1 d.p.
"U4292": 1.0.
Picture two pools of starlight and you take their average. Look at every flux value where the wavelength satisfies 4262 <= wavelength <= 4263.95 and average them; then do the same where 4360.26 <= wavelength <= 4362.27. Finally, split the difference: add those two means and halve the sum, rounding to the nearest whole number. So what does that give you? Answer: 38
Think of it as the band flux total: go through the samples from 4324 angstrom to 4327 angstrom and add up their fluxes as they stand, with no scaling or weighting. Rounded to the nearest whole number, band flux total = 86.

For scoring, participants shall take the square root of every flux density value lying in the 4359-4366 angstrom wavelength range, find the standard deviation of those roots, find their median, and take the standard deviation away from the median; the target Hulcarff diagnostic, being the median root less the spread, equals 6.2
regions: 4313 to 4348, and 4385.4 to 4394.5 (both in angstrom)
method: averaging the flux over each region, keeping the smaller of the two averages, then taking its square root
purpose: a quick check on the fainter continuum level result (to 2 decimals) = 5.69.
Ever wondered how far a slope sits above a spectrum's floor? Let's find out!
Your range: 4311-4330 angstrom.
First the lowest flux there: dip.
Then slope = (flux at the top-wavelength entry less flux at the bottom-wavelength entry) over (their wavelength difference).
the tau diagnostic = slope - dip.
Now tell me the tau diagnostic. -24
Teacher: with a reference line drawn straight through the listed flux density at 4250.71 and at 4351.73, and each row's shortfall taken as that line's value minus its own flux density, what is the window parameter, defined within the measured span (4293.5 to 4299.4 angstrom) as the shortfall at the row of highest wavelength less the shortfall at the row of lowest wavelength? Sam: 1.9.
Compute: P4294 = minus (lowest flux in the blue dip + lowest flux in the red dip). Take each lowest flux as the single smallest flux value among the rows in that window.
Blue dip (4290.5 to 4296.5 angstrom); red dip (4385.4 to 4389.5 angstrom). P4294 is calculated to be -53.8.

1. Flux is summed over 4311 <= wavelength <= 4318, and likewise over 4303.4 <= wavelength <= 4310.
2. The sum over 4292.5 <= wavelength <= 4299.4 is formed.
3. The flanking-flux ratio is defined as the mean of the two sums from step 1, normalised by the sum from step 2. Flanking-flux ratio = 0.95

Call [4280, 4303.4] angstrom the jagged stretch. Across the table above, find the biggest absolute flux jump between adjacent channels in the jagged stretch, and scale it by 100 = 926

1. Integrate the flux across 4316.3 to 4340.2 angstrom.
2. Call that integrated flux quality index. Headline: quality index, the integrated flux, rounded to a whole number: 822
